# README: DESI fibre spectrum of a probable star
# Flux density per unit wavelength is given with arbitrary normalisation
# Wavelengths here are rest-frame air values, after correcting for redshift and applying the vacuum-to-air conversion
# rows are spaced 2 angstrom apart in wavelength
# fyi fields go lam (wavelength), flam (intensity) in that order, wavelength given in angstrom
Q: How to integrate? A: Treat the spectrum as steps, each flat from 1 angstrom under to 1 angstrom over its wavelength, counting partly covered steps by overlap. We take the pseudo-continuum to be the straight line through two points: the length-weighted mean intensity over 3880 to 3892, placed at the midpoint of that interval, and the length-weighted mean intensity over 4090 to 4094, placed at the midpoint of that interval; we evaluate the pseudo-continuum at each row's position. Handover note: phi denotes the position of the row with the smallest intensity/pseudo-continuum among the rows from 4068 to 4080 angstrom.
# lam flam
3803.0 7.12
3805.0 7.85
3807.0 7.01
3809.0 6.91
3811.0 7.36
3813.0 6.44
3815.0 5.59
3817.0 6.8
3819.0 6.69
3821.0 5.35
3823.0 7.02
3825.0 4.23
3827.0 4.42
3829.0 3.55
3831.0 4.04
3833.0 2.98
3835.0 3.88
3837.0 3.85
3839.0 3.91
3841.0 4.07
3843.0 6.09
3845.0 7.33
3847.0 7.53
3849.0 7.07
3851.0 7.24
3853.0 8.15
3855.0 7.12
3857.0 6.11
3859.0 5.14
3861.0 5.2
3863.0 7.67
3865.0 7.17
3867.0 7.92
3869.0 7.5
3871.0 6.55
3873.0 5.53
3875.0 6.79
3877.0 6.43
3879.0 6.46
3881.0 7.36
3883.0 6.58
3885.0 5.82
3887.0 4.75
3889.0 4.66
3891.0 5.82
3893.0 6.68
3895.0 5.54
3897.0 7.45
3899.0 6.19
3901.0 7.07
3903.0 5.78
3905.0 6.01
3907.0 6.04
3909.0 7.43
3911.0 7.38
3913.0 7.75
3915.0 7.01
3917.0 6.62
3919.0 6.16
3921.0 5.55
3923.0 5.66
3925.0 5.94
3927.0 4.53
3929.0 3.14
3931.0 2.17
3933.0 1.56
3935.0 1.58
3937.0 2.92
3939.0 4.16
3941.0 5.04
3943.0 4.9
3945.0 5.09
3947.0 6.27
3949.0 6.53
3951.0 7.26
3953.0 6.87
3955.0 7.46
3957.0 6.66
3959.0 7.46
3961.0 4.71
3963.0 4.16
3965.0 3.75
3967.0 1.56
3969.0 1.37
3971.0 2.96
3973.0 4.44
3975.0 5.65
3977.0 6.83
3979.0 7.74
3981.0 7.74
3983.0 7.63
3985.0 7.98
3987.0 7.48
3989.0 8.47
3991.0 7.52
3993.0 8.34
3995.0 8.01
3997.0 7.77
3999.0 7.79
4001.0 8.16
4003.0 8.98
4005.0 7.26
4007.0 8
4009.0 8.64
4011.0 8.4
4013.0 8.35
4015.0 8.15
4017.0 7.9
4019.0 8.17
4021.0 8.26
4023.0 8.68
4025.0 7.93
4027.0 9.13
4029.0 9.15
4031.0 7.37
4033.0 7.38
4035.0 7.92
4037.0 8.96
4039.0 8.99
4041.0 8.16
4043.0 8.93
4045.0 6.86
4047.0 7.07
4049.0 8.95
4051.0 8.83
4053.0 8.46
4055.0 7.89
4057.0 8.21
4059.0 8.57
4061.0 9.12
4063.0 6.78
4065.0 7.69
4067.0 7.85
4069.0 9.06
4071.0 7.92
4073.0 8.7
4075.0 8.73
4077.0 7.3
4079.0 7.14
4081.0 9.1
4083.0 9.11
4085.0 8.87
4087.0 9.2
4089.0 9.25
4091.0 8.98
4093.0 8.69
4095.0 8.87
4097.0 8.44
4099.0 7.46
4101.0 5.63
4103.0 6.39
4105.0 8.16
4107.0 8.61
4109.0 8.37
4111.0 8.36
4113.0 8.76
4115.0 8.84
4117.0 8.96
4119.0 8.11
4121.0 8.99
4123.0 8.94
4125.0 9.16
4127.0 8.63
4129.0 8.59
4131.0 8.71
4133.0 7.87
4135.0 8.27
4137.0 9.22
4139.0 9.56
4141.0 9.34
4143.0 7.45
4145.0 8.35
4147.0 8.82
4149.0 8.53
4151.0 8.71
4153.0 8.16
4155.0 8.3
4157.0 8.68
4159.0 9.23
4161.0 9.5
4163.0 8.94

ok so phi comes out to 4079.0 angstrom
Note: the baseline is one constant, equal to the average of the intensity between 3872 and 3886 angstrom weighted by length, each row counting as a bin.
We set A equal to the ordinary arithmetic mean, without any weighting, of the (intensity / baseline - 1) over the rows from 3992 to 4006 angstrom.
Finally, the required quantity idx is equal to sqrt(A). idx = 0.50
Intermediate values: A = 0.252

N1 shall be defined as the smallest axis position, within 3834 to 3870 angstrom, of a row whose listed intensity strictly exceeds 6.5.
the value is 3845.0 angstrom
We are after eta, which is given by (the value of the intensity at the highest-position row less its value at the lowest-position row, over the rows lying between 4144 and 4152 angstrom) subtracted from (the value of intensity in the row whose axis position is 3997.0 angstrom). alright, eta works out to 7.4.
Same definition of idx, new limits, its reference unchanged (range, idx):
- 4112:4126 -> 0.61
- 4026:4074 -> 0.53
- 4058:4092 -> 0.56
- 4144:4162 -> 0.59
